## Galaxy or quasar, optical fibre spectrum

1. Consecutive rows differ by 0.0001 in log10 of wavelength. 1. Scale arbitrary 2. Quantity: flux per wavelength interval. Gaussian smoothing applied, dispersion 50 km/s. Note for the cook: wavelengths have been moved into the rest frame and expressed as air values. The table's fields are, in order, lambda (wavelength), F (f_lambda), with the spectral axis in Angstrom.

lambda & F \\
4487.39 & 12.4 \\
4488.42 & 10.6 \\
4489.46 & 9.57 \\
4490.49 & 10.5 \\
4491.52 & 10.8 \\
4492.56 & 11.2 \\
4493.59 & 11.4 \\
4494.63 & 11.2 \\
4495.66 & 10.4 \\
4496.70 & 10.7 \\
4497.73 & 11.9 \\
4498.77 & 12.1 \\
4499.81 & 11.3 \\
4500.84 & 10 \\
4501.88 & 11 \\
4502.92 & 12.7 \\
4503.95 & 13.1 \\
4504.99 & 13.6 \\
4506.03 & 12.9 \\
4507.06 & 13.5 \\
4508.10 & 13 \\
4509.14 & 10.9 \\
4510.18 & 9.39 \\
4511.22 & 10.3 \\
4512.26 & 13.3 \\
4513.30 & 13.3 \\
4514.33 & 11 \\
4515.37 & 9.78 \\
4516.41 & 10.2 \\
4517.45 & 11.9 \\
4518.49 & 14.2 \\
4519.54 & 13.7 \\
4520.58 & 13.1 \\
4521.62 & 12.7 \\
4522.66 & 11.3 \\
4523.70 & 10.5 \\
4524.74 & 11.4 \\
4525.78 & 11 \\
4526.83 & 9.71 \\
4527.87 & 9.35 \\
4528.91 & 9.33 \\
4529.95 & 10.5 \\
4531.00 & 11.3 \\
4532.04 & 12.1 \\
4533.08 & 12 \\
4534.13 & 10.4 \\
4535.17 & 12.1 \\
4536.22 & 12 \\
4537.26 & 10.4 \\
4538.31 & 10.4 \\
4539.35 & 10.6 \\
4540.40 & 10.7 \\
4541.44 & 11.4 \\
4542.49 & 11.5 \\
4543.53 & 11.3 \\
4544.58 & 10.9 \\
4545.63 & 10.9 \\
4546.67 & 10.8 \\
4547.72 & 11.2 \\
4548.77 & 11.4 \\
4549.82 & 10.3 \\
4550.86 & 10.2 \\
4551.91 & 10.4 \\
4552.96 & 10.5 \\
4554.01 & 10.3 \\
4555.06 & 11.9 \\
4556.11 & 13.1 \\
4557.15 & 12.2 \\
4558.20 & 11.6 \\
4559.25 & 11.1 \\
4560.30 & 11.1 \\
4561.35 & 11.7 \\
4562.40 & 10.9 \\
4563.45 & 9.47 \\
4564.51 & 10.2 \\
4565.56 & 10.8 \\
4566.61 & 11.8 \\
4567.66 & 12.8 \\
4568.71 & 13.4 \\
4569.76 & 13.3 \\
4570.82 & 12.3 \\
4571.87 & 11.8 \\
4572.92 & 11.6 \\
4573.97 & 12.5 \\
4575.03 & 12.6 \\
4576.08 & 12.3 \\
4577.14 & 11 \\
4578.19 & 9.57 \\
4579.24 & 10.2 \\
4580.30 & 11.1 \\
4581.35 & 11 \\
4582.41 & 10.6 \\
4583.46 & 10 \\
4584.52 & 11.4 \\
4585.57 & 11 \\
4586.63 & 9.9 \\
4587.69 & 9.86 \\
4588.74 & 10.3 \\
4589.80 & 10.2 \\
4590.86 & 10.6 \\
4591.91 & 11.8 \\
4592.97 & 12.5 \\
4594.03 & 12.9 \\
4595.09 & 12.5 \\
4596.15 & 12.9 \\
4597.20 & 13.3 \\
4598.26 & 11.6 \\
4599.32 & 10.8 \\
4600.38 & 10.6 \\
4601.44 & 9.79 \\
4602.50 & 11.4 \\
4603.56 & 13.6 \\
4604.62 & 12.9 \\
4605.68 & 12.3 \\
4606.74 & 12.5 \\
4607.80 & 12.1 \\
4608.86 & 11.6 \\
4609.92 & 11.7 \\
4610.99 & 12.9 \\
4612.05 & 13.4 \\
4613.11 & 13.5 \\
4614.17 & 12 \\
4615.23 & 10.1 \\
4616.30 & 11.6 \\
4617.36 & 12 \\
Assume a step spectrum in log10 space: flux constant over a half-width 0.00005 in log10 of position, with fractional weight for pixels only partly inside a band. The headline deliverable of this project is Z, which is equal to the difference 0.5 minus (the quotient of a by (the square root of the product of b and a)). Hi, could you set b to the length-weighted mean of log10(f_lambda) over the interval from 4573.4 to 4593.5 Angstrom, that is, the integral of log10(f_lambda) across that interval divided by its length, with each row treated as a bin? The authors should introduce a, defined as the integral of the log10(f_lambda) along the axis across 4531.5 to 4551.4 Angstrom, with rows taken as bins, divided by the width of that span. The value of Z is -0.503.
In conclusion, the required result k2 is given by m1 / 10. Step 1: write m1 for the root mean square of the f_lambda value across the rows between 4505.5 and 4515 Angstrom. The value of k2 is 1.20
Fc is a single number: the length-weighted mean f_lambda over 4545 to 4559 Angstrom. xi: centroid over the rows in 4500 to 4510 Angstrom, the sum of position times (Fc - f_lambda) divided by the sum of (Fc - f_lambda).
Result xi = 4506.1 Angstrom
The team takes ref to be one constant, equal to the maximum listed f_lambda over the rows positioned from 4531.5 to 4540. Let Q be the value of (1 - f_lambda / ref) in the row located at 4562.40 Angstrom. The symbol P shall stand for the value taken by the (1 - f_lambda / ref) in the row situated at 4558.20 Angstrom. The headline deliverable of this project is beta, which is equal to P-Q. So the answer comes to -0.06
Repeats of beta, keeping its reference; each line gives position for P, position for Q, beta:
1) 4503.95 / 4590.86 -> -0.21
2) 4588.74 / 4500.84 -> -0.02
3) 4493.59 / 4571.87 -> 0.03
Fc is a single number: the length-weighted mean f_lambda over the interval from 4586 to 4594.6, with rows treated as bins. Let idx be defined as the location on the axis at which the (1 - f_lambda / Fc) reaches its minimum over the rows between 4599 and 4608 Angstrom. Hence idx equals 4603.56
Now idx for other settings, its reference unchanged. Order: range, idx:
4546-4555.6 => 4555.06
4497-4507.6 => 4504.99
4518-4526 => 4518.49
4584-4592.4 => 4591.91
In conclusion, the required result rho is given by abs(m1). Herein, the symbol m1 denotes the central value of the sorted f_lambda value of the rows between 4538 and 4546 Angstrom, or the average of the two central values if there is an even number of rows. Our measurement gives 10.9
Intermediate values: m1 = 10.9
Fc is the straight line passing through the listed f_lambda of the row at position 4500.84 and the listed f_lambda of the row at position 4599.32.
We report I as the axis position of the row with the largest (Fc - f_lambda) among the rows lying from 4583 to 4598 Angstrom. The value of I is 4587.69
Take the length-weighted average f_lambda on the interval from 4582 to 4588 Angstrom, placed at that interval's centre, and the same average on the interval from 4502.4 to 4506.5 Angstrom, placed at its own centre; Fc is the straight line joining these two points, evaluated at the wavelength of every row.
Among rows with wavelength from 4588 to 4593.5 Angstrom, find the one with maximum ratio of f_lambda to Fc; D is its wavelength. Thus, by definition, 4592.97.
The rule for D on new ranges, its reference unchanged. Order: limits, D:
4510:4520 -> 4518.49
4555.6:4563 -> 4556.11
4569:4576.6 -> 4569.76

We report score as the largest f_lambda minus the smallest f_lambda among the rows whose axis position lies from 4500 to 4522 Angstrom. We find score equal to 4.8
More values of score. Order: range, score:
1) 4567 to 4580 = 3.8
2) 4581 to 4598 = 3.4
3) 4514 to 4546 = 4.9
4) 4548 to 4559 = 2.9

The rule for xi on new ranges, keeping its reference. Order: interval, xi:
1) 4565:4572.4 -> 4569.3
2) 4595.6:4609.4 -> 4602.8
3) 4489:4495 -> 4489.4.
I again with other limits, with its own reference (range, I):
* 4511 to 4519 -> 4515.37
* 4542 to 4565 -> 4563.45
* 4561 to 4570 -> 4563.45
